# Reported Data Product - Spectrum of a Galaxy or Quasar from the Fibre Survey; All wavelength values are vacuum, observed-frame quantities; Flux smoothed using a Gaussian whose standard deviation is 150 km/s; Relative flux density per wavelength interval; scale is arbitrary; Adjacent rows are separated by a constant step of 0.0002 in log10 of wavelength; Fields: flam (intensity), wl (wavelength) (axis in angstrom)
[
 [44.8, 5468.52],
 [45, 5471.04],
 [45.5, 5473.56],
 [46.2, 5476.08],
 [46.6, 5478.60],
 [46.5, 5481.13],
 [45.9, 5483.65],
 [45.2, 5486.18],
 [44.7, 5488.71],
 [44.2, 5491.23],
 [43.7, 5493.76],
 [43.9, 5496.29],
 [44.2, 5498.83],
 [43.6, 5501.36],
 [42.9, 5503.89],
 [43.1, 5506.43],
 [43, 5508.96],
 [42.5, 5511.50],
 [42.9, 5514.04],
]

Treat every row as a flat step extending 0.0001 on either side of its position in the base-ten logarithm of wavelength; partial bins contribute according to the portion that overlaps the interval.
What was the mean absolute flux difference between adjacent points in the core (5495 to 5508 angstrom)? 0.450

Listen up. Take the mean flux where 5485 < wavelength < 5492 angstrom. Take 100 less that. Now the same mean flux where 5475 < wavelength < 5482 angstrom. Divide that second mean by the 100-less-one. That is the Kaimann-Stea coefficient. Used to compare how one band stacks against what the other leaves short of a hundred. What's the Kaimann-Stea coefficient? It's 0.840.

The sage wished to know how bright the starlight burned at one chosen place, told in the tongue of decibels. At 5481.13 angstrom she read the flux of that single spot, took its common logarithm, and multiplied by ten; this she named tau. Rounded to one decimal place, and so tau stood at 16.7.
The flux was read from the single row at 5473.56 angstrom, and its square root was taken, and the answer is 6.75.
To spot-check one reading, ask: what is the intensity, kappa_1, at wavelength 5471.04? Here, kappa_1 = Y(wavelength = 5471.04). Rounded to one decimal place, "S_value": 45.0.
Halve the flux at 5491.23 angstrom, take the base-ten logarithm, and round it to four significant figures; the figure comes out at 1.344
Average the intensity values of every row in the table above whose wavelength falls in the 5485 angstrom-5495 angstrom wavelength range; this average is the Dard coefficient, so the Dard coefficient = 44.5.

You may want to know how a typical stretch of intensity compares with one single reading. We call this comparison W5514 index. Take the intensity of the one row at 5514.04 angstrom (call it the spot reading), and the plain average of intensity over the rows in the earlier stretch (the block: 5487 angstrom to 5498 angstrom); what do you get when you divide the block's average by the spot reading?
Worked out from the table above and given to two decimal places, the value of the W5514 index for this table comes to 1.03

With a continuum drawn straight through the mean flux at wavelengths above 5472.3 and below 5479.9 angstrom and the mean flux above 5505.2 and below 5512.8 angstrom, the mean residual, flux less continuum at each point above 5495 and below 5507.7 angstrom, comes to -0.1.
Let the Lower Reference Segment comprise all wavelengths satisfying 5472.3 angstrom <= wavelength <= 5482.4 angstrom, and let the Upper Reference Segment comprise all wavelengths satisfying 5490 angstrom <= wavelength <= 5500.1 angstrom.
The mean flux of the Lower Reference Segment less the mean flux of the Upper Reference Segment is 2.2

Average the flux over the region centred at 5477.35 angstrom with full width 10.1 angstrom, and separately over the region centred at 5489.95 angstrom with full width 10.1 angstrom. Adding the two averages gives 90.7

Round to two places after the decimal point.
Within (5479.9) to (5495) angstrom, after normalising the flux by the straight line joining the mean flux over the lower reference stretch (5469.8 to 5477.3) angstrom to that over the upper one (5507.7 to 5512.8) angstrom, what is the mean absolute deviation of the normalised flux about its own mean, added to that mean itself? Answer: 1.02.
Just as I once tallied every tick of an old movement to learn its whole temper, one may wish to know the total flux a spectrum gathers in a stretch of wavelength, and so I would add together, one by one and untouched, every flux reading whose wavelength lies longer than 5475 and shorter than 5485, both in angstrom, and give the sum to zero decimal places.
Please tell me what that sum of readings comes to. 185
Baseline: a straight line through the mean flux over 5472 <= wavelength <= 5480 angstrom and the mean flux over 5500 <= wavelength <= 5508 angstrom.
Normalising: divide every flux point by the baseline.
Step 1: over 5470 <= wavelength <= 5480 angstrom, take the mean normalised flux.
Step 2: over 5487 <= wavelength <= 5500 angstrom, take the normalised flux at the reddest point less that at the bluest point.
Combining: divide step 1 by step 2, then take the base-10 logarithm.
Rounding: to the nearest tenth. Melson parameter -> 1.9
